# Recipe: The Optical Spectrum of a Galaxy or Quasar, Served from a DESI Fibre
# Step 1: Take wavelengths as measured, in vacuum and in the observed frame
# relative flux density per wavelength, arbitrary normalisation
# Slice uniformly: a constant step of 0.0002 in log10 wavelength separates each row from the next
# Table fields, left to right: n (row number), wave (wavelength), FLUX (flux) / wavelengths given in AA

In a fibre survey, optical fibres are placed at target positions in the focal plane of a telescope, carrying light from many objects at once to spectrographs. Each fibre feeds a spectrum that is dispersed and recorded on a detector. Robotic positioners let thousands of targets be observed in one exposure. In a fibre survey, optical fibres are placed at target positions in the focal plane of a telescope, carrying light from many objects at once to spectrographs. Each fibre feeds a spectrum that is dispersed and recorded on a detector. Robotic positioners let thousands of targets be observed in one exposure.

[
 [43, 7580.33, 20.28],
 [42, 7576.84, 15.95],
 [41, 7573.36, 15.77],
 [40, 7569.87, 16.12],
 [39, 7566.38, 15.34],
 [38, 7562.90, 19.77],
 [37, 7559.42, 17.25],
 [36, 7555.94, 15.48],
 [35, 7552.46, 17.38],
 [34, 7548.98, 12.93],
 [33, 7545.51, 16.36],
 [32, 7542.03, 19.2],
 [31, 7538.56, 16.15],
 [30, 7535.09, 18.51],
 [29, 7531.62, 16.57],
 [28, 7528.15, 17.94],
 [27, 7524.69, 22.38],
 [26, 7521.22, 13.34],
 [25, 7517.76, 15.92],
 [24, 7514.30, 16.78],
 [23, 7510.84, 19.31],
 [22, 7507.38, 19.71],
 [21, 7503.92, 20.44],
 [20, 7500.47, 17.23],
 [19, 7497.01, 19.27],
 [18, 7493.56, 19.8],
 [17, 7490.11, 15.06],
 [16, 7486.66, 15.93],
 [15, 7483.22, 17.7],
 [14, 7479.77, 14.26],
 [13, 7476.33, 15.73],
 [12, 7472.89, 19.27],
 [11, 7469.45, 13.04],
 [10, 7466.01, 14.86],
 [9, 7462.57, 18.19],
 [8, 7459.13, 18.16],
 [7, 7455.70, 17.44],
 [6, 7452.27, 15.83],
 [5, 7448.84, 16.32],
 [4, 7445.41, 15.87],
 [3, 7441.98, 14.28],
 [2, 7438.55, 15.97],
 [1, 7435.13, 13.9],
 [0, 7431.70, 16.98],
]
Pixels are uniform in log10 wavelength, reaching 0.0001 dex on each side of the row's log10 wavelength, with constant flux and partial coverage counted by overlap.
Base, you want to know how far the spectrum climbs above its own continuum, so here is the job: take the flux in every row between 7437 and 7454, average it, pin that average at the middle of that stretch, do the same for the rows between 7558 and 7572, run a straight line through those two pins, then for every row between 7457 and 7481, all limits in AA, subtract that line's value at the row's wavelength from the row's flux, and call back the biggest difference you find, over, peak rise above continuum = 3.3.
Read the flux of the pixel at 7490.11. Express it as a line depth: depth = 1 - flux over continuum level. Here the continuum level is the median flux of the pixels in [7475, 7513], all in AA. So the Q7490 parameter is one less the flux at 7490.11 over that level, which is 0.15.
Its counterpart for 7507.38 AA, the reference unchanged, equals -0.11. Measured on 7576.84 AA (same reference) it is 0.10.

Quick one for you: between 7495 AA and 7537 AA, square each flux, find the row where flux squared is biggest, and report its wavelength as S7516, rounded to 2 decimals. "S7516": 7524.69 AA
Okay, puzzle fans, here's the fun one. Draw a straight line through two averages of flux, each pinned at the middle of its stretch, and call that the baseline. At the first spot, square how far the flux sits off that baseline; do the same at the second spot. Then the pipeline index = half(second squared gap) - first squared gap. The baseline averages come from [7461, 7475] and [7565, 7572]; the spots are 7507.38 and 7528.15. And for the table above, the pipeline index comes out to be -11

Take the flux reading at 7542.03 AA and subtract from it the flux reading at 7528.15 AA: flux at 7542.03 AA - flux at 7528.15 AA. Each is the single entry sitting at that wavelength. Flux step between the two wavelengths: 1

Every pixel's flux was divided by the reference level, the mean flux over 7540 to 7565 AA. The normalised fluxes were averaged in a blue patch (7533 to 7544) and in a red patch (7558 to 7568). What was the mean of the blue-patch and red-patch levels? 1.05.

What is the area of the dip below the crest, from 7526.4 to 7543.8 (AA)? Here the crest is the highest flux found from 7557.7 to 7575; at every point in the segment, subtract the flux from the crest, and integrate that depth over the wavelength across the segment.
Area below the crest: 36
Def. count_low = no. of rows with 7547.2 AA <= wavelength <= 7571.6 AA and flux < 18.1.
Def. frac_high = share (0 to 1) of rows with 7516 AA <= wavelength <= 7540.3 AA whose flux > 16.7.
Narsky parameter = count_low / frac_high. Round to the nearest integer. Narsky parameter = 14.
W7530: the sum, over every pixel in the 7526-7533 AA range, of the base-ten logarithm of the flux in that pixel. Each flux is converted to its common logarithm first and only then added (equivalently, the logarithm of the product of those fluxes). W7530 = 2.47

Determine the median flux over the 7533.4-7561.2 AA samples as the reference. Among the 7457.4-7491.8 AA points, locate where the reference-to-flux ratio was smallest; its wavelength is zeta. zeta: 7472.89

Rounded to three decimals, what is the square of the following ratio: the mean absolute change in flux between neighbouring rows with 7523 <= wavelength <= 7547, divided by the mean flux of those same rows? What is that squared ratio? 0.022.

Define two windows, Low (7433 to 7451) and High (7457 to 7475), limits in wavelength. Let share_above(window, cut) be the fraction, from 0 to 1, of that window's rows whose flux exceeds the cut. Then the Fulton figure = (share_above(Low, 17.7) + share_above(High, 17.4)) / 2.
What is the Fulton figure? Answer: 0.30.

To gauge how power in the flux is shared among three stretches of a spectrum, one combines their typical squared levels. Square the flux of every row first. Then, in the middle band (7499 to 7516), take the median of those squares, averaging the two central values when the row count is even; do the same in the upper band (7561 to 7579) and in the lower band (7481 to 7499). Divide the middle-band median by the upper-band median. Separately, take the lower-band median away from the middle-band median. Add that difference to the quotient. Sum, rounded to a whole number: 61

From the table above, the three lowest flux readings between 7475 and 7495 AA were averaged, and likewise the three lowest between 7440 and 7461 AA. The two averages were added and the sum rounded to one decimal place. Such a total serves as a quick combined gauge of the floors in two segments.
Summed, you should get 30.3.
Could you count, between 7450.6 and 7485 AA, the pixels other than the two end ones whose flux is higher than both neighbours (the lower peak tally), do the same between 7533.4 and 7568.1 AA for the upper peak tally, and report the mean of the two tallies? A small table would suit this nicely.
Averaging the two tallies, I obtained 2.5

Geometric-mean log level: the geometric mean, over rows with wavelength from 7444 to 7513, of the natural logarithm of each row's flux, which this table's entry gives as 2.83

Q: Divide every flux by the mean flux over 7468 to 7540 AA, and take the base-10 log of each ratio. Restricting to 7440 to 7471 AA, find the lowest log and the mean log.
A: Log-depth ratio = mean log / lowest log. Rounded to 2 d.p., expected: 0.30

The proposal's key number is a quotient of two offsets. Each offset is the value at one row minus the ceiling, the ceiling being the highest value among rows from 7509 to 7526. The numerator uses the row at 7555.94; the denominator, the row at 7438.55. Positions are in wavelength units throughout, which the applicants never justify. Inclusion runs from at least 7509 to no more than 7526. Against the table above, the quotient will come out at 1.1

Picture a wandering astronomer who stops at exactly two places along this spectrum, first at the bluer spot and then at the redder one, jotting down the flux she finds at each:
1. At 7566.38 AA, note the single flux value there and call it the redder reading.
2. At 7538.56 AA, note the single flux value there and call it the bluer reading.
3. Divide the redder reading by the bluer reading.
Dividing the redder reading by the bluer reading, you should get 0.95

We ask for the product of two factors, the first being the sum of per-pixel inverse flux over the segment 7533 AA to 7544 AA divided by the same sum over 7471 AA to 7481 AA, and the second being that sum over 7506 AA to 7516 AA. 0.147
